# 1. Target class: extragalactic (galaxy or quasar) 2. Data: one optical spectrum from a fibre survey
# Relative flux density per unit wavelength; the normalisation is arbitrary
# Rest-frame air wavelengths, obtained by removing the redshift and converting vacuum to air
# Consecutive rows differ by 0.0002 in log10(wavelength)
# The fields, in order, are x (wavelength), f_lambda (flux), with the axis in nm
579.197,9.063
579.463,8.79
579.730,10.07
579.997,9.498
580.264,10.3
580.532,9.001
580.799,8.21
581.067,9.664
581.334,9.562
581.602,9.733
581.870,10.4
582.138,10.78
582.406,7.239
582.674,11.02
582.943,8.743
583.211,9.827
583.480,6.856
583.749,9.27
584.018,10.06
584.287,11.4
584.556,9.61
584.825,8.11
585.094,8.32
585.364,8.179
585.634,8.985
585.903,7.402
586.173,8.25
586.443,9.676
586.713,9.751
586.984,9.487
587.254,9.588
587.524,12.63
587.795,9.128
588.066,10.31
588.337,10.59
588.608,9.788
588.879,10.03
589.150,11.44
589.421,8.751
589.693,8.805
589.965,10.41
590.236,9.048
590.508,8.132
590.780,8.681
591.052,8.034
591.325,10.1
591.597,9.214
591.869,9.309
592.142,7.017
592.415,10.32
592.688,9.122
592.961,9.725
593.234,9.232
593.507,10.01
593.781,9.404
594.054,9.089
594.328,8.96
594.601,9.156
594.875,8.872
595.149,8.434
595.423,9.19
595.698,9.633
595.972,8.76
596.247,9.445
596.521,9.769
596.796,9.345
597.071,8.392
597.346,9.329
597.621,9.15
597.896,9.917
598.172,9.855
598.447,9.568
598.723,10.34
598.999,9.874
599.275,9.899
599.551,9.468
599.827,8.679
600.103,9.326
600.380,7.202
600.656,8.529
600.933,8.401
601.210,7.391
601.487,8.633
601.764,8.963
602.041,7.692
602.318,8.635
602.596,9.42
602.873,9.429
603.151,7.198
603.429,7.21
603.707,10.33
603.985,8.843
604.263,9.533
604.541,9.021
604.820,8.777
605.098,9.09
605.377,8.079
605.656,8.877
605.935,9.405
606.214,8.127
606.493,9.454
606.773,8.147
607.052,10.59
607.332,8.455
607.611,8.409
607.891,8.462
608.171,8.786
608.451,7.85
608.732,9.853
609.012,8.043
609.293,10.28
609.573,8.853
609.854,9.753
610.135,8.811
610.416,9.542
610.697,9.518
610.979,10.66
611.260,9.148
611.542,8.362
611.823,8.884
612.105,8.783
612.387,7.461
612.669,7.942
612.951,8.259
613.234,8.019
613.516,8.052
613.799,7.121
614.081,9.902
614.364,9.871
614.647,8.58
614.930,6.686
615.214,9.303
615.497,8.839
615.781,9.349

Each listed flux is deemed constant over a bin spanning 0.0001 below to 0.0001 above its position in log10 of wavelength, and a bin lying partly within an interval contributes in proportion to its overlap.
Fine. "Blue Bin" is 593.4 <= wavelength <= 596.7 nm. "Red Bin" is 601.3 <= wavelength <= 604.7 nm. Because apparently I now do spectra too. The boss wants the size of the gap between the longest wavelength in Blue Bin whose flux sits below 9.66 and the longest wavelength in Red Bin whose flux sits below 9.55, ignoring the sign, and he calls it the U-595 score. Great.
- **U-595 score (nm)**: 8.29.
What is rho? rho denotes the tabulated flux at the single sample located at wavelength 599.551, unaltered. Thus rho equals 9.468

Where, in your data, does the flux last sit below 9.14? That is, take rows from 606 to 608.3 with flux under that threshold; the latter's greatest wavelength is 608.171 nm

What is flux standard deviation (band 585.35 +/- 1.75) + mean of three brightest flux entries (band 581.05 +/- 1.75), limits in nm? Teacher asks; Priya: 11.8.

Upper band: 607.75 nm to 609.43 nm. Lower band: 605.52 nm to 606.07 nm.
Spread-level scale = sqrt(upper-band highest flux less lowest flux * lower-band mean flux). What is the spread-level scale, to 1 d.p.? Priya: 4.7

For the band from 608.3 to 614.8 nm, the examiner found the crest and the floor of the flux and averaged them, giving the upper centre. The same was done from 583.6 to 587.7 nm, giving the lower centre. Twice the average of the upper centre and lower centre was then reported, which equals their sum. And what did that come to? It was 18.9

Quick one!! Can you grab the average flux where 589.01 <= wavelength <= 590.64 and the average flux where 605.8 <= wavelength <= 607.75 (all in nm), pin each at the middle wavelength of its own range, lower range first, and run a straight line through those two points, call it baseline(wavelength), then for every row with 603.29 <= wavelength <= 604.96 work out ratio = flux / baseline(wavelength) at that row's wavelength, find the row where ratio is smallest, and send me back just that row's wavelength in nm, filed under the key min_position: 603.429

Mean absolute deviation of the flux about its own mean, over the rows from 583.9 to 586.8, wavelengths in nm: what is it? 0.94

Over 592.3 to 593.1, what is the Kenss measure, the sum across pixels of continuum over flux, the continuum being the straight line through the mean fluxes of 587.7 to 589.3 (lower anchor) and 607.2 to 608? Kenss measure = 3.04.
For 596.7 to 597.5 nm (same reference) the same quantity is 3.14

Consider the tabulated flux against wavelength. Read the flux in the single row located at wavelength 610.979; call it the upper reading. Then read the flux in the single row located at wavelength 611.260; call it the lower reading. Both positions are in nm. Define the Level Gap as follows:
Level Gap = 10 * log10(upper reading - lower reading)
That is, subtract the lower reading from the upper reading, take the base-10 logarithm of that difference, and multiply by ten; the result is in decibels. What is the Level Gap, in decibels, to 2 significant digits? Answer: 1.8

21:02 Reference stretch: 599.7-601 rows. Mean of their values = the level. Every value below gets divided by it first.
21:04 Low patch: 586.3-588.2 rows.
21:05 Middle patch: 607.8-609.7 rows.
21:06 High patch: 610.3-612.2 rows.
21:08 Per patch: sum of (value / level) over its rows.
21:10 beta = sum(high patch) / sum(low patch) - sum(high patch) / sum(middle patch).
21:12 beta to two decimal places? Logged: -0.12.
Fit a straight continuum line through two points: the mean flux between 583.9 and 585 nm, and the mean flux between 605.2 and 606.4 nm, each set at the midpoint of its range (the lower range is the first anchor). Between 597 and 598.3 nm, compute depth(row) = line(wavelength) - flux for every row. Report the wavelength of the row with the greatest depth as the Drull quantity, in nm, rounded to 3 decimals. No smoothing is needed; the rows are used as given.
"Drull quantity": 597.071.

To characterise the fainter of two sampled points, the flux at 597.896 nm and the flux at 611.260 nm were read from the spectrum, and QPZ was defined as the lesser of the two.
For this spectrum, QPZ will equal 9.1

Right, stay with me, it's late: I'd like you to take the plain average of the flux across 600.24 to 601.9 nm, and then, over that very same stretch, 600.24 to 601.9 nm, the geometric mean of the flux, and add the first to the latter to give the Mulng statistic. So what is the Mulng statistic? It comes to 16.3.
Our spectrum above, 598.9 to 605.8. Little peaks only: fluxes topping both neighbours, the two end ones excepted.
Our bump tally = 8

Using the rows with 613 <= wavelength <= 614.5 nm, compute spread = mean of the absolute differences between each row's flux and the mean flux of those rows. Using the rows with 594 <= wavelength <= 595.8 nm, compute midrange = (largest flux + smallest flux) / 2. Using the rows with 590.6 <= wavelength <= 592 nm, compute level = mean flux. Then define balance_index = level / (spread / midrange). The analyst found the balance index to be 79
